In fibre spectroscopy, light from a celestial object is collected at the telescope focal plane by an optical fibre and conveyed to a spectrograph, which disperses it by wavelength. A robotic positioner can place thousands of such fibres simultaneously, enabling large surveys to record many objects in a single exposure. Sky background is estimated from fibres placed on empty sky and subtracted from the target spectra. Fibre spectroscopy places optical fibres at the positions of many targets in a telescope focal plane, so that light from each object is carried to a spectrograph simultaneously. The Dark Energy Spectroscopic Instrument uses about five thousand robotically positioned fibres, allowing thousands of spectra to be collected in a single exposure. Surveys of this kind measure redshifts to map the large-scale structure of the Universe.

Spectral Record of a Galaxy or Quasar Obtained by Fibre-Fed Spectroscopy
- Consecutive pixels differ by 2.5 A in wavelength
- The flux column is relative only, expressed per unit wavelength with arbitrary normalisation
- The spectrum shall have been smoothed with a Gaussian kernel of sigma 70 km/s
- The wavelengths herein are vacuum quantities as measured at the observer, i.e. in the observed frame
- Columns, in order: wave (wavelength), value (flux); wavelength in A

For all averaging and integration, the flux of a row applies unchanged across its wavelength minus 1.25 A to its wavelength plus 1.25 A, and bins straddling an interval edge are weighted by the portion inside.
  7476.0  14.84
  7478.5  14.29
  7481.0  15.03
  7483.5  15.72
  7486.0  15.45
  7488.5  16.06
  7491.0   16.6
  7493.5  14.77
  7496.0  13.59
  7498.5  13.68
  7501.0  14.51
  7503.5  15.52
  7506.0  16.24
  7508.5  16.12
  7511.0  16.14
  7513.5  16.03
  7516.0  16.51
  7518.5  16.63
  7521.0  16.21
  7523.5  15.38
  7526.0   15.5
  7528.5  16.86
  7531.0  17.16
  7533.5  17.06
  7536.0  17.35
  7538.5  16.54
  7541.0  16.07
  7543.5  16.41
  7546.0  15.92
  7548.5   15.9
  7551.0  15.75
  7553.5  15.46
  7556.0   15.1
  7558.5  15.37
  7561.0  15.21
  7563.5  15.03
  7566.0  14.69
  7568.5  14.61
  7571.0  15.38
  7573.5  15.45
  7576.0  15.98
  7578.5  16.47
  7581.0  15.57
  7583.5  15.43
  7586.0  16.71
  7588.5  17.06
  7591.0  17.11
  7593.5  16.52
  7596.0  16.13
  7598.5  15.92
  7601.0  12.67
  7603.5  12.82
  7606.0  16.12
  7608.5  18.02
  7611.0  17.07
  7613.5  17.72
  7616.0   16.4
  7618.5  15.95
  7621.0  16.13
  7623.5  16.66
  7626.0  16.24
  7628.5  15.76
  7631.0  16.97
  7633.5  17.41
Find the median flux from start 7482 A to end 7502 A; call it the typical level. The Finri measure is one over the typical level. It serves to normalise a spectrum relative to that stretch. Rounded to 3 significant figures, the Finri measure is 0.0662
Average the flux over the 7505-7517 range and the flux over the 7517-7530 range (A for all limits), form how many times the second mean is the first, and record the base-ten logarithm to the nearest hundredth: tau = 0.00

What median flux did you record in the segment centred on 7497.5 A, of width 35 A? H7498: 15.62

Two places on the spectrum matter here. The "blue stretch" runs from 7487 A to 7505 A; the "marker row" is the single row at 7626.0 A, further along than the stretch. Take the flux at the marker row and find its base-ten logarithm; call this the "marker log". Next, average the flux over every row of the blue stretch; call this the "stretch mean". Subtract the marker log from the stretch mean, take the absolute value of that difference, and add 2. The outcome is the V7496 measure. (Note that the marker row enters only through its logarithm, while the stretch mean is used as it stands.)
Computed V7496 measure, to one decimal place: 15.8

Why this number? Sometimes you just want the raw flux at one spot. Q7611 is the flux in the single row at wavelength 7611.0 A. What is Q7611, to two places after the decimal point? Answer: 17.07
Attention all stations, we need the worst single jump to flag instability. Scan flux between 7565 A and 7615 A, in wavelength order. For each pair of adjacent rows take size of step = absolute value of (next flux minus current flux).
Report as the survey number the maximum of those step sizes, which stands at 3.3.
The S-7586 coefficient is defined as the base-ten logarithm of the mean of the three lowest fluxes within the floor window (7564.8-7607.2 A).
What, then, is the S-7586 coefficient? 1.13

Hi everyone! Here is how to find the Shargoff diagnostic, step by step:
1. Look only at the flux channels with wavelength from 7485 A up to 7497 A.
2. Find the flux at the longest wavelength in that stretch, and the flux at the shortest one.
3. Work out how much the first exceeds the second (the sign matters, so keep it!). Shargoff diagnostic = -1.9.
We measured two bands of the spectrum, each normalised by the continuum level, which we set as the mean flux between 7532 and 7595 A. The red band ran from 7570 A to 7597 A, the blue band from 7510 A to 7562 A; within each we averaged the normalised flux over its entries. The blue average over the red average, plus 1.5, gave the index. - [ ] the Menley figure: 2.50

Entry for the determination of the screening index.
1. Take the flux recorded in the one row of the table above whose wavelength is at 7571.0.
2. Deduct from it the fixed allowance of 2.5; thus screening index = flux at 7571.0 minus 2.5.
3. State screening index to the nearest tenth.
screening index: 12.9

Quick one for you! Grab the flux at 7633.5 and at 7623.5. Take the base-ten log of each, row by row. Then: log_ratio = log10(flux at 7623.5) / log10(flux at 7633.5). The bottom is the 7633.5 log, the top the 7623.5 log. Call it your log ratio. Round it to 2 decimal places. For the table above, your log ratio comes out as 0.98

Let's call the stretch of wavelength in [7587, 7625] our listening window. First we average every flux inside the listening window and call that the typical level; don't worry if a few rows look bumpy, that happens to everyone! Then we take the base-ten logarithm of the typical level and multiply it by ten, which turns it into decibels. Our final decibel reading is 12.1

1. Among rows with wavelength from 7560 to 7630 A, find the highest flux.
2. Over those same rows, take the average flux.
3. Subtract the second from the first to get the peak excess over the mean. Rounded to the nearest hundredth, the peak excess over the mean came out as 2.13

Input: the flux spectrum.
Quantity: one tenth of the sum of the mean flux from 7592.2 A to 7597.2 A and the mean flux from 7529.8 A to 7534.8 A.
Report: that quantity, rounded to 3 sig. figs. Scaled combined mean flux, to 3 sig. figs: 3.34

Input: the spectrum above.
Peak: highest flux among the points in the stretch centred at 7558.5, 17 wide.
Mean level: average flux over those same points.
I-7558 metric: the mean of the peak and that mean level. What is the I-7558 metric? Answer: 15.5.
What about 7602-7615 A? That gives 17.2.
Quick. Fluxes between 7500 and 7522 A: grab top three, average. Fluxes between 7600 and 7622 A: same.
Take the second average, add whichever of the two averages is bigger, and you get 35.2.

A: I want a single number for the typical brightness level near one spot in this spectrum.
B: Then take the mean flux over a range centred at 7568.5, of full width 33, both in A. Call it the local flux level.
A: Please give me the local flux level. 15.4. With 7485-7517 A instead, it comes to 15.5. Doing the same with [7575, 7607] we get 15.7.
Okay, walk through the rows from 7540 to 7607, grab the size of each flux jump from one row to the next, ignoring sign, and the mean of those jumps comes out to 0.58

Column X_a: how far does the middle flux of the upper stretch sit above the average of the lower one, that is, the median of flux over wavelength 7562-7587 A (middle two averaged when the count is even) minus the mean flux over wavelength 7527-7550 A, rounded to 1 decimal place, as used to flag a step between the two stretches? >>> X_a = -1.1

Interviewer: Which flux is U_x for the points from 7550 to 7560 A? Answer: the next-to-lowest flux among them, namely 15.37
